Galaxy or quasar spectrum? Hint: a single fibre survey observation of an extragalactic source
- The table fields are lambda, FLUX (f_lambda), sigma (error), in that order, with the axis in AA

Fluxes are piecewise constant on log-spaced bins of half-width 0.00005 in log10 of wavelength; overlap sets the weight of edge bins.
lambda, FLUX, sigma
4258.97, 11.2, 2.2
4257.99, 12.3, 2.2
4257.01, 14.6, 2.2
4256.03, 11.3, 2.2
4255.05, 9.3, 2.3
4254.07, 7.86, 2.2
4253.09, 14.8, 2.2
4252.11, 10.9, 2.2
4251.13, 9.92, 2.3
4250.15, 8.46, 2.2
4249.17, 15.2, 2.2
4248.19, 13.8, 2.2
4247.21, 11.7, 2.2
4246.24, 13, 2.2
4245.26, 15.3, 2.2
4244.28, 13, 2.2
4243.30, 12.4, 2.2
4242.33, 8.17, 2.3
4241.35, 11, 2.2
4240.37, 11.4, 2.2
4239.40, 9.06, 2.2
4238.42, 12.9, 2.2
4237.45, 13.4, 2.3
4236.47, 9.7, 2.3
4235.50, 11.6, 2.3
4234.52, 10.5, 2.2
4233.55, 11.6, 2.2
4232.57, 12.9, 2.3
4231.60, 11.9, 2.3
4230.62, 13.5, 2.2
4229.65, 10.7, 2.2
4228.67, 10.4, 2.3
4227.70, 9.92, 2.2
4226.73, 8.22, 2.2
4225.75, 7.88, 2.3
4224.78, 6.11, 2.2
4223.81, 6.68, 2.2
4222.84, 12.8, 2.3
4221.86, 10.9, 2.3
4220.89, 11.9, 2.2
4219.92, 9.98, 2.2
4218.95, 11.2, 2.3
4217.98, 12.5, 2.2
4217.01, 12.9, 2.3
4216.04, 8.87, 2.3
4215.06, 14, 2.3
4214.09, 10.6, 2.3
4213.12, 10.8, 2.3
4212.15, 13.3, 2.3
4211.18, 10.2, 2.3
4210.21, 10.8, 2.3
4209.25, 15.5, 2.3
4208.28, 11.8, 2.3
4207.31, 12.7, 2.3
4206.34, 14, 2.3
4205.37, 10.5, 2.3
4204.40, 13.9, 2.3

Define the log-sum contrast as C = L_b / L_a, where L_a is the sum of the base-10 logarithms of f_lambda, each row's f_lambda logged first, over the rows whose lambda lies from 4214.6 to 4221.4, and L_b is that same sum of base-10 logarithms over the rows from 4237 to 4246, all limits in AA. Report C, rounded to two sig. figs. 1.3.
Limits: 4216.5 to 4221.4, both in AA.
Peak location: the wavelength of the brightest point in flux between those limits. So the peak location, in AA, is 4217.01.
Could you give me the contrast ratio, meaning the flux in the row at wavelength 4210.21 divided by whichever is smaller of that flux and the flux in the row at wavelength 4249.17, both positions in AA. 1.00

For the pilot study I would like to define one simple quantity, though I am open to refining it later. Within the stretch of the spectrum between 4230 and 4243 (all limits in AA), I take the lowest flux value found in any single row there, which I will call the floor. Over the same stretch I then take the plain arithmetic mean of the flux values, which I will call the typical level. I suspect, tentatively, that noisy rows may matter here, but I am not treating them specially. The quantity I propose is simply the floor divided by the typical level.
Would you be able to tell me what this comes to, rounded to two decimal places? 0.72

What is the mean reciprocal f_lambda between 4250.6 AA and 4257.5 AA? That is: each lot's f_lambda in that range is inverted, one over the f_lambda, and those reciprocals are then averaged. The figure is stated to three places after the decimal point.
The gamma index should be 0.093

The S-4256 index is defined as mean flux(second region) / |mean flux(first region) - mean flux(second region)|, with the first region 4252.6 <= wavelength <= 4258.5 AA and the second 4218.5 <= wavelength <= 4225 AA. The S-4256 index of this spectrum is 6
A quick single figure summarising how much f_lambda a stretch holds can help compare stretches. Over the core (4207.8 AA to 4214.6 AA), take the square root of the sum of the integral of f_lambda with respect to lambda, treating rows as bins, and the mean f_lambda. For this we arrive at 9.6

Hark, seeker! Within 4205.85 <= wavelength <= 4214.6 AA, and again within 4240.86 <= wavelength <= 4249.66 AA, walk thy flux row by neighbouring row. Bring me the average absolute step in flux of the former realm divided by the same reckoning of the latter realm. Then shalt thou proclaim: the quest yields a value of 1.0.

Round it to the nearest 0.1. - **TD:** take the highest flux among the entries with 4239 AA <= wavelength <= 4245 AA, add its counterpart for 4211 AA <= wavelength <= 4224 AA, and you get 27.0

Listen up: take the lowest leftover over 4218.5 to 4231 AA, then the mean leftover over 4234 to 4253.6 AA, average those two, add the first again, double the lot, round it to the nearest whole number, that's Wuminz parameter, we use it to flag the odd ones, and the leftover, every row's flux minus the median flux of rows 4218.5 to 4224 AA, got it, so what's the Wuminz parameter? -14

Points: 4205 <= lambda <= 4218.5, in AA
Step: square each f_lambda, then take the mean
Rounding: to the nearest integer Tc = 148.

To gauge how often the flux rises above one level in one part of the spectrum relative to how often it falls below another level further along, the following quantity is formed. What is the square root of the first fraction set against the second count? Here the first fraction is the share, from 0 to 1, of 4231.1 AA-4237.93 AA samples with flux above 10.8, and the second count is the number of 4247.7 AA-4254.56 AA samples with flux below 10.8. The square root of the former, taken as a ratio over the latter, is 0.28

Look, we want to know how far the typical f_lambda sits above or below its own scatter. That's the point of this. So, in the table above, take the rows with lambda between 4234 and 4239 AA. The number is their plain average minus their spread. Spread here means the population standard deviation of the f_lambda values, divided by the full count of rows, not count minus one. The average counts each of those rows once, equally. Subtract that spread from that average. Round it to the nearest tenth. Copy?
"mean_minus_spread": 10.2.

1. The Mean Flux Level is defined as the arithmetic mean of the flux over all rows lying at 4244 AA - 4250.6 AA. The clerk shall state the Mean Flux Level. 12.9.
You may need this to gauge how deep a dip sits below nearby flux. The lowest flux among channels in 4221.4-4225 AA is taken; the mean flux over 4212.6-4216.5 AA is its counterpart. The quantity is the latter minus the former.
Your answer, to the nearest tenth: 5.0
